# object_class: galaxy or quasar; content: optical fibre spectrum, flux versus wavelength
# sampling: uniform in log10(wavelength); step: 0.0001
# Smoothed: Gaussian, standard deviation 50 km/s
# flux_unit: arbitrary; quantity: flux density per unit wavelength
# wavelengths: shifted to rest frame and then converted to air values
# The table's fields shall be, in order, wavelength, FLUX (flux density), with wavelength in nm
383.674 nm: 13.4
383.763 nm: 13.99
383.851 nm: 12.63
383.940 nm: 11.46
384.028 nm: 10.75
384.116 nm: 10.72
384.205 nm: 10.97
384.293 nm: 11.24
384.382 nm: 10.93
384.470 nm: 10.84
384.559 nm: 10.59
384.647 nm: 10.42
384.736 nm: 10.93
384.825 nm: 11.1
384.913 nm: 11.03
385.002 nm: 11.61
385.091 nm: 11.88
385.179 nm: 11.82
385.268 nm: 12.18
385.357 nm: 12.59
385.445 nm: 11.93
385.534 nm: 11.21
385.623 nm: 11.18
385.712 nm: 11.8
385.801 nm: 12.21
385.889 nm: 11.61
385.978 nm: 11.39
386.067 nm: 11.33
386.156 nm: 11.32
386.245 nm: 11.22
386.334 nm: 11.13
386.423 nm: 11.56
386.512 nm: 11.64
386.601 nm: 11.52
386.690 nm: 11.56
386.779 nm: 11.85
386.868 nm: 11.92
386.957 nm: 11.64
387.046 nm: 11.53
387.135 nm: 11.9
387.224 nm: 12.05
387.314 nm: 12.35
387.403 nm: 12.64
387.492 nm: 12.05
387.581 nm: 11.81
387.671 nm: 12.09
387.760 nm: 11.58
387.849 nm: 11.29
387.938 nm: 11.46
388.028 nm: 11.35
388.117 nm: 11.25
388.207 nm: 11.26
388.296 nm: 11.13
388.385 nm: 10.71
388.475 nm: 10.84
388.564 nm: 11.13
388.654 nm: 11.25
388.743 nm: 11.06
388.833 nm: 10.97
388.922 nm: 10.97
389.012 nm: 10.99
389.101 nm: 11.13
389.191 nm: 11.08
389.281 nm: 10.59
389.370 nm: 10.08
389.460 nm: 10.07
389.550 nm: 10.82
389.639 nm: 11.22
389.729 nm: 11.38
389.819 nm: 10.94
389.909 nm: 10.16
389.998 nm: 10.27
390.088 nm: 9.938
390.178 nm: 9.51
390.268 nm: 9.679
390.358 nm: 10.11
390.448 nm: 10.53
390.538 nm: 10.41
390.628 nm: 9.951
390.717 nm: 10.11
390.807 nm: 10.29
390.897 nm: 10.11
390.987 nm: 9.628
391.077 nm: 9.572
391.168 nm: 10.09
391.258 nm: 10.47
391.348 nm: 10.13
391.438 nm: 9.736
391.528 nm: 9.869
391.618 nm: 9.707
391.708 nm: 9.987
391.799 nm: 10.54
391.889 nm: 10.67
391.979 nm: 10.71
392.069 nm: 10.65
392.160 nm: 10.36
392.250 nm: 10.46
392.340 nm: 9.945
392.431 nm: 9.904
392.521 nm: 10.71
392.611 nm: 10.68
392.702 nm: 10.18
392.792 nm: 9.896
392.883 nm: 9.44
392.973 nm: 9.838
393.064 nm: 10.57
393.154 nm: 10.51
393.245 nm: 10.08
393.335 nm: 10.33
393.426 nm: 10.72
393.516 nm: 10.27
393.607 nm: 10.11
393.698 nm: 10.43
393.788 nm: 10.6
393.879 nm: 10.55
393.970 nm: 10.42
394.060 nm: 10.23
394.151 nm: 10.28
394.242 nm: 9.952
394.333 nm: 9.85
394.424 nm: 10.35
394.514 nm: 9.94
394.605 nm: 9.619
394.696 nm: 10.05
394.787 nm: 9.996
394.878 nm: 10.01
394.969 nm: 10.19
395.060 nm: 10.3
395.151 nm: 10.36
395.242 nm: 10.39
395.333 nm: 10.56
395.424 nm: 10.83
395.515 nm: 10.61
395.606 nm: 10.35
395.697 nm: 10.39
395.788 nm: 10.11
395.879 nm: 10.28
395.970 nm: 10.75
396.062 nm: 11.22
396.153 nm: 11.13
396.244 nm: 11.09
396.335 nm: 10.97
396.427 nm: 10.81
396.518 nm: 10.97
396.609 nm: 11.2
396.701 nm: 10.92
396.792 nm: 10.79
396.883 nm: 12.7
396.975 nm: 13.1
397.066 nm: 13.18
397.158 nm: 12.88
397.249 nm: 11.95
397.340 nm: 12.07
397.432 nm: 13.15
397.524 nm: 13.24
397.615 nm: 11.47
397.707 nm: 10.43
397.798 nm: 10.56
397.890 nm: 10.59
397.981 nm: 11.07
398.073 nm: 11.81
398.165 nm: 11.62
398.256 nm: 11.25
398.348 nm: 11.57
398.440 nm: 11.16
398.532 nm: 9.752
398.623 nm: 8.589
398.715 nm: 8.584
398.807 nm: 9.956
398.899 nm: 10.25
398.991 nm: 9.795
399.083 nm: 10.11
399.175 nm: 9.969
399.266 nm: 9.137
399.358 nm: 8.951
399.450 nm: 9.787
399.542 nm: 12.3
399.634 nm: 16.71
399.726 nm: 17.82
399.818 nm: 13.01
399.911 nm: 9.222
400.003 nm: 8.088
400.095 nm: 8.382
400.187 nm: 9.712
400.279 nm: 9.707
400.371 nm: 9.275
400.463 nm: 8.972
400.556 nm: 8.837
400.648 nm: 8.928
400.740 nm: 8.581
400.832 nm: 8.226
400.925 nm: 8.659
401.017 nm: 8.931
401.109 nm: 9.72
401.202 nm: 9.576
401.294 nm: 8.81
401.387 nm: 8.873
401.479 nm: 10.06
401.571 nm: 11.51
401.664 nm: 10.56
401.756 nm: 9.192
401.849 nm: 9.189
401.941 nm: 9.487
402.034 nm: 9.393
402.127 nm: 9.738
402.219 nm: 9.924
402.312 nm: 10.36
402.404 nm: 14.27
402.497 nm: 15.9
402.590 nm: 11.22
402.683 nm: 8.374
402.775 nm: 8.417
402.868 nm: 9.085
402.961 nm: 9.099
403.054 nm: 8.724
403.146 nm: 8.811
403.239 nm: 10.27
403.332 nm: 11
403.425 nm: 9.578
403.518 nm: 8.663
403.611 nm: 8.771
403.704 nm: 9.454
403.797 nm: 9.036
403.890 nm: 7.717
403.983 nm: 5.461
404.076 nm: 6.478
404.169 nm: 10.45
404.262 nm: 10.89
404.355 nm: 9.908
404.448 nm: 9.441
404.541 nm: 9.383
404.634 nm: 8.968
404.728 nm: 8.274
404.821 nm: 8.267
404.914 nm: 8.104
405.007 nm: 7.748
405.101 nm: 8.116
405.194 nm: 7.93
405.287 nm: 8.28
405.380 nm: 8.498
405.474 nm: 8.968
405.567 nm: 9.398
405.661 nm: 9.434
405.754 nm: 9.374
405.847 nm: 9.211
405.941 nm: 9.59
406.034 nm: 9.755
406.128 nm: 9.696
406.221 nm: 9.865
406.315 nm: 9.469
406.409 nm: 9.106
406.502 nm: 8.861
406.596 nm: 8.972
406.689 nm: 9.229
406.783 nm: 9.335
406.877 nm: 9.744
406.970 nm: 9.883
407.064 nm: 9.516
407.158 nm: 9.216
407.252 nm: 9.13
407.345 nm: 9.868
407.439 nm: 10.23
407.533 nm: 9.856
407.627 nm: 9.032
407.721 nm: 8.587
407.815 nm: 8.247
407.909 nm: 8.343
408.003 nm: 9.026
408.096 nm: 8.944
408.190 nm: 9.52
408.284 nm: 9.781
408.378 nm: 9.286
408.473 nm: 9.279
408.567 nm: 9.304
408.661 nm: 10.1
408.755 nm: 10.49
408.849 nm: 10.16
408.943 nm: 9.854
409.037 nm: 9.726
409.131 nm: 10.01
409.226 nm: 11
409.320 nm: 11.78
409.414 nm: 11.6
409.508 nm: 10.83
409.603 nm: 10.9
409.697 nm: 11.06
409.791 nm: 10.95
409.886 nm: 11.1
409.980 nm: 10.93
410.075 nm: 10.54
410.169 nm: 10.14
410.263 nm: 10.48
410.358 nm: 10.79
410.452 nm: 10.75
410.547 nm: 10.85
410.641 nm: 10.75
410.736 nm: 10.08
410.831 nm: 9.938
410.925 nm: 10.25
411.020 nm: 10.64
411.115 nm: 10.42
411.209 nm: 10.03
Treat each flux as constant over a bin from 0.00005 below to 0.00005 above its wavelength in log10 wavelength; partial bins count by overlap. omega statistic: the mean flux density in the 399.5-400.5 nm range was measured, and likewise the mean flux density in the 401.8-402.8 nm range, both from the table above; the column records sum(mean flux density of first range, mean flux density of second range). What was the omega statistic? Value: 21.8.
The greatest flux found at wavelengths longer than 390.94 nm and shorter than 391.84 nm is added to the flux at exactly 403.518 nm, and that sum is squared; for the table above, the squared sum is 369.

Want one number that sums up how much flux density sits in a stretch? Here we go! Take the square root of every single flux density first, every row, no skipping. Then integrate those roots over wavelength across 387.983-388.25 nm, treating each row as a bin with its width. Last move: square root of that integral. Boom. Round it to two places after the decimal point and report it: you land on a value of 0.95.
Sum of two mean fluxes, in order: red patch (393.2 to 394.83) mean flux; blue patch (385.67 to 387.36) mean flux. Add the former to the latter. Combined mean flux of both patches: 21.9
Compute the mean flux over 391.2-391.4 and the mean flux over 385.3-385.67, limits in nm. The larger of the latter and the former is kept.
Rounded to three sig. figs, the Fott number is 11.7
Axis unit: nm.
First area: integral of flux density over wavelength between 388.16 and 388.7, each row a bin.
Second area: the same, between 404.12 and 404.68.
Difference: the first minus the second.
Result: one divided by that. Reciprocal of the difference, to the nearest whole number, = 2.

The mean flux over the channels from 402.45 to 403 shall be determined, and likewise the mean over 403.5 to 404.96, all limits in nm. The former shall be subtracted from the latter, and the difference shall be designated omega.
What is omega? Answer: -1.6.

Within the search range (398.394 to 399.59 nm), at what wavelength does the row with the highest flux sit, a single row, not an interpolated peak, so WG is 399.542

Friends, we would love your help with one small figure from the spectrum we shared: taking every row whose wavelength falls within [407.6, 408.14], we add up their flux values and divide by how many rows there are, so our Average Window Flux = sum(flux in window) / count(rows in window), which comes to 8.7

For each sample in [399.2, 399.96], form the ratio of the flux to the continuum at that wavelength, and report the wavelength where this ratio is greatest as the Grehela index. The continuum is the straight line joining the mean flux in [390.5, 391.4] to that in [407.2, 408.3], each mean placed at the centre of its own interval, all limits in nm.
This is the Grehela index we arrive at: 399.726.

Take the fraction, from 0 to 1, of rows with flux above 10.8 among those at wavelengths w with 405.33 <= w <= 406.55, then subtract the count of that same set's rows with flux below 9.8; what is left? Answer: -12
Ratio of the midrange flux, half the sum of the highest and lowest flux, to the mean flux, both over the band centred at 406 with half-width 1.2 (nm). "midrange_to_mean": 0.97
